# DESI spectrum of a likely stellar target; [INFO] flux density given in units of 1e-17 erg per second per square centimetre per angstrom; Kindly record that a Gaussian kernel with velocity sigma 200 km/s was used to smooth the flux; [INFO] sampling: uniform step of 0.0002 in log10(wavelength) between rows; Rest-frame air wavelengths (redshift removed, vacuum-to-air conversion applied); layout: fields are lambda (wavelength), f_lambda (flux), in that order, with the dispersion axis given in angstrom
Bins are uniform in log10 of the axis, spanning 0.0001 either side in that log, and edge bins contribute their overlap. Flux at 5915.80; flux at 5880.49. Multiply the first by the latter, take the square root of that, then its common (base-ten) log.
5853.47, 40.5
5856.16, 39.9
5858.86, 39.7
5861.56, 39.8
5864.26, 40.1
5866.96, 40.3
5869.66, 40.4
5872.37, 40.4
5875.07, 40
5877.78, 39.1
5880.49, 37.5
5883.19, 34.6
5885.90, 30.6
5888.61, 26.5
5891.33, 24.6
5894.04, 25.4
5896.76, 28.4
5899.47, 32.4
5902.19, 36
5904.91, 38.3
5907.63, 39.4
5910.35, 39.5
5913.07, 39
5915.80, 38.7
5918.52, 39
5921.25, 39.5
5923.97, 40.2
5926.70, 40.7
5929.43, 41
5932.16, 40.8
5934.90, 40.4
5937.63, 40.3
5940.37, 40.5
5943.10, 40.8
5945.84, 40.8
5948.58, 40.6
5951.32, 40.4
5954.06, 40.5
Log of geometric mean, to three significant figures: 1.58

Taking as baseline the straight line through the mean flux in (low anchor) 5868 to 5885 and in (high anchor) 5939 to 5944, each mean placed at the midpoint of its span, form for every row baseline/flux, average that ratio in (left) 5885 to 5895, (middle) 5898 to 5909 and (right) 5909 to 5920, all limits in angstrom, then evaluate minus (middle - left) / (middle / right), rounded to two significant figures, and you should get 0.36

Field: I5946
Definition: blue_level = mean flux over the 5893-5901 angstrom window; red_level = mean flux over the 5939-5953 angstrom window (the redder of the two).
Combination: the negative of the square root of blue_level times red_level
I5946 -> -34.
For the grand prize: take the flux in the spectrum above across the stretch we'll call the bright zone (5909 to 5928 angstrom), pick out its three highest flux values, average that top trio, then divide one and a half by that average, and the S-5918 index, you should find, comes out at 0.0374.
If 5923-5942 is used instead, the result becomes 0.0367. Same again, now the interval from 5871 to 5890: 0.0377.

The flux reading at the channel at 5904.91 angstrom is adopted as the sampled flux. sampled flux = 38.3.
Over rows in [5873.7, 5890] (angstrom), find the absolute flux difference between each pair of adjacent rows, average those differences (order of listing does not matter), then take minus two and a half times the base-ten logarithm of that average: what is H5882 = -1.1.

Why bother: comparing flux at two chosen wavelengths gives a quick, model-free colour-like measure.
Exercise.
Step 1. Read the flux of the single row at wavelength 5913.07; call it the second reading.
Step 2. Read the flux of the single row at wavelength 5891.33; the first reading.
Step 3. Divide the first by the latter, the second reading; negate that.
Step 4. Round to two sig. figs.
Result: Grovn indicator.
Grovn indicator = -0.63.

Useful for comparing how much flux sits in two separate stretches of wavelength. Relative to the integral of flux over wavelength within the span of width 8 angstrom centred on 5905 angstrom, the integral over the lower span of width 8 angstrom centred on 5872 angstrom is 1.06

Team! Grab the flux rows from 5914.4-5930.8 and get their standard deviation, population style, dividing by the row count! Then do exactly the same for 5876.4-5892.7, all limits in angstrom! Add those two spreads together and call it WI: 6.2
